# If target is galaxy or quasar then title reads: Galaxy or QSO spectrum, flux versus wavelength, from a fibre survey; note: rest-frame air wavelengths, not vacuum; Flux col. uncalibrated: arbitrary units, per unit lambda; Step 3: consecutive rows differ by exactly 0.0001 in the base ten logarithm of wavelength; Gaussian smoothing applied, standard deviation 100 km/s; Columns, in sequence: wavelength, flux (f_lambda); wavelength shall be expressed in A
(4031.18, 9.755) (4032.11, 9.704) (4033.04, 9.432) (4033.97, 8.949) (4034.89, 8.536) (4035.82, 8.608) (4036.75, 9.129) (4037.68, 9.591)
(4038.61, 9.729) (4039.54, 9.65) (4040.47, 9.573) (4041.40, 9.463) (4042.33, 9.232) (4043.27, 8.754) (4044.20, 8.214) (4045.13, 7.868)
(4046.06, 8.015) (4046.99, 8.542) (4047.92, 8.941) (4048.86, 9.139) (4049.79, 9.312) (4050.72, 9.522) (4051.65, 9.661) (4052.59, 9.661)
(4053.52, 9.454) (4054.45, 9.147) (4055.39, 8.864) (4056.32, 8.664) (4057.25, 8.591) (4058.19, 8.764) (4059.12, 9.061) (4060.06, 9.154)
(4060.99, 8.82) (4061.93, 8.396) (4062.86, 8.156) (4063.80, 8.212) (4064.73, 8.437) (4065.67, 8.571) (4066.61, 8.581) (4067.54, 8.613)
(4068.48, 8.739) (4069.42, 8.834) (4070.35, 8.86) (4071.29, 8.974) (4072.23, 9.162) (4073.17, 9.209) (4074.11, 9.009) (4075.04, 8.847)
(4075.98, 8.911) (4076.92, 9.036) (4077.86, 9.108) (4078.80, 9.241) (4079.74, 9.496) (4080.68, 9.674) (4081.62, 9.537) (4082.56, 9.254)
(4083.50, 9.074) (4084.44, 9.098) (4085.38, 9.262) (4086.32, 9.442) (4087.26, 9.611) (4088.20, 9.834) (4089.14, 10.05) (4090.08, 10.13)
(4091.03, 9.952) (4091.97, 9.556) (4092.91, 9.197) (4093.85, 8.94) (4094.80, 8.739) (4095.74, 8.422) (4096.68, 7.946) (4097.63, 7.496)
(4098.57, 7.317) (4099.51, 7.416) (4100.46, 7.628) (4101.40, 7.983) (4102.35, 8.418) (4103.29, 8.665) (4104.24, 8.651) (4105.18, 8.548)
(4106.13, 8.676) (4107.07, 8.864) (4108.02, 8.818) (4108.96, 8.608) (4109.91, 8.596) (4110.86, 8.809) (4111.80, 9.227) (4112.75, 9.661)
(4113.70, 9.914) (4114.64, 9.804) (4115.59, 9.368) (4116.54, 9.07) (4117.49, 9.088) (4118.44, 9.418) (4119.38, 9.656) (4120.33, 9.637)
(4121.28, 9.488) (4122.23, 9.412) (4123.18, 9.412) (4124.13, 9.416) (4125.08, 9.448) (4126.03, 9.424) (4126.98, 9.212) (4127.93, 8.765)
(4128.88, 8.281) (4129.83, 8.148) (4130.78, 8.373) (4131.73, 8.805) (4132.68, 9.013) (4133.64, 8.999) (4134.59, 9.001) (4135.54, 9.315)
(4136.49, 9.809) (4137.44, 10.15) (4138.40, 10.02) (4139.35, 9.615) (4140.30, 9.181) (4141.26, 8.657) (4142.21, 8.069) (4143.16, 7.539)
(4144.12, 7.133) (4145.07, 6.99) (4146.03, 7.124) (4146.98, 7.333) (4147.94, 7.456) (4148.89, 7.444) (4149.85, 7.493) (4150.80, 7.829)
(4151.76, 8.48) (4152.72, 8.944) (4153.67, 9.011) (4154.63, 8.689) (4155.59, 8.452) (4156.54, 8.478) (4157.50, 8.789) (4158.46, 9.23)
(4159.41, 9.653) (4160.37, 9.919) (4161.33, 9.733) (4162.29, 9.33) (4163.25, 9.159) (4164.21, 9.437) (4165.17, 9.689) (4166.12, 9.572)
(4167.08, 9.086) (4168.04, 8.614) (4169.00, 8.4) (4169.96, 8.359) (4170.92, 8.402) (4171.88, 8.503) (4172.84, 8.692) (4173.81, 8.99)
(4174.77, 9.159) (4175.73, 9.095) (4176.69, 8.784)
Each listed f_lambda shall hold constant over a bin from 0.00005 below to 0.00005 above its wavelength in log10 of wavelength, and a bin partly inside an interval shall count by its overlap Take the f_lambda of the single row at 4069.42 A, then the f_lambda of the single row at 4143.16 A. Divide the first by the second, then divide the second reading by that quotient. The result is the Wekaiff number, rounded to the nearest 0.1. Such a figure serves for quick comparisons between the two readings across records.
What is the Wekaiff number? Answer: 6.4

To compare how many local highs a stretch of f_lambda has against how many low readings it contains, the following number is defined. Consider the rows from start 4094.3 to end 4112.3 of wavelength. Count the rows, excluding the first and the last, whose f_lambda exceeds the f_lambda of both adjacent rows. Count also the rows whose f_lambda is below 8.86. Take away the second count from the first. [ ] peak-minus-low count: -15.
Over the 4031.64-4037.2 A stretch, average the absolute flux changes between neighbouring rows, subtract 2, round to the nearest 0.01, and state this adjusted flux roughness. -1.65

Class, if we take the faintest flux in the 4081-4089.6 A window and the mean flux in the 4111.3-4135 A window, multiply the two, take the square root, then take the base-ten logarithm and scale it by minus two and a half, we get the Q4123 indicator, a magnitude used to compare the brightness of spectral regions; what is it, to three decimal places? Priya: -2.402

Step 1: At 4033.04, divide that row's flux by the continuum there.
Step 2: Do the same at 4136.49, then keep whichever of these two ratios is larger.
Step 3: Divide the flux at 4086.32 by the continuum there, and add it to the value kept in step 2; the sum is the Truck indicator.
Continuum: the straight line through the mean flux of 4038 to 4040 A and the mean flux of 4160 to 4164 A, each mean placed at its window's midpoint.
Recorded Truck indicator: 2.01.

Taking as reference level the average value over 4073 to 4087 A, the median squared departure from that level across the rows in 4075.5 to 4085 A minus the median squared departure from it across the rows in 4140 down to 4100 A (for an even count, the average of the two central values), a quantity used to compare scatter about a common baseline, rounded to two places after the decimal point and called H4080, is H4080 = -0.15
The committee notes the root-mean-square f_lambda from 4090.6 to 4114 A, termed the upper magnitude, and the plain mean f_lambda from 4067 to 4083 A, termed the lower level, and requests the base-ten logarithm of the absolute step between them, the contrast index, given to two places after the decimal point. -0.38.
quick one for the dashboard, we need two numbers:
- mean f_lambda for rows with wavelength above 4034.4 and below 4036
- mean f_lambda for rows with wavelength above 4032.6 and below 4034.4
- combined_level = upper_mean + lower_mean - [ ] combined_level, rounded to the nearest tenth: 17.8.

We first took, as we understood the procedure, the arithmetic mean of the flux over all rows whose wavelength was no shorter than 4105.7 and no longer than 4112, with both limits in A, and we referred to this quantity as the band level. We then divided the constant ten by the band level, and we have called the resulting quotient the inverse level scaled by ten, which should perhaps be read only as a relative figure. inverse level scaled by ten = 1.14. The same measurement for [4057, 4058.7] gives 1.15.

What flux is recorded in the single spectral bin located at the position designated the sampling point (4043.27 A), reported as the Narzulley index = 8.754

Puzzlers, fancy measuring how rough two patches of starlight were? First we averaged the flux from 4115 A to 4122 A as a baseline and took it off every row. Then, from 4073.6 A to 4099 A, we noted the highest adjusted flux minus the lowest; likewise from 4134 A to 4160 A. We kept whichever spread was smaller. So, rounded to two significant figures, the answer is 2.8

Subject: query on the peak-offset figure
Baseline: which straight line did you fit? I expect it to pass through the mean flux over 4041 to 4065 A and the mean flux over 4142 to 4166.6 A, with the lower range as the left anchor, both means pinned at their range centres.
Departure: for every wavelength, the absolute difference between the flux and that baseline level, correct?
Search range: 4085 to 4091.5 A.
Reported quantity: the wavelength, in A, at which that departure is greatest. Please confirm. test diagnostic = 4090.08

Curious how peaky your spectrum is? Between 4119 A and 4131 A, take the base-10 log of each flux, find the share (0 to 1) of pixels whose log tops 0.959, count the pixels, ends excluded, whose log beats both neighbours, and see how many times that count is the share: 1.4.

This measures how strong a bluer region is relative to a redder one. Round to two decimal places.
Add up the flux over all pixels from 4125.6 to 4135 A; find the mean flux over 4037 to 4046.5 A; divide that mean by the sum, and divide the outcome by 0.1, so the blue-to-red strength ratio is 1.02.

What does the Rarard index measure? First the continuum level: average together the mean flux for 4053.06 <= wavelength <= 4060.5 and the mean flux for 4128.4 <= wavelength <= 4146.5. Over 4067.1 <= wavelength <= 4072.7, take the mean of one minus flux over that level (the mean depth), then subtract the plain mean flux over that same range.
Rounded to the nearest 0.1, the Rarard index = -8.9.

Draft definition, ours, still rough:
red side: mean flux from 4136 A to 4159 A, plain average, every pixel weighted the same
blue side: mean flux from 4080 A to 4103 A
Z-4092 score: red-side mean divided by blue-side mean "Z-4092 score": 0.94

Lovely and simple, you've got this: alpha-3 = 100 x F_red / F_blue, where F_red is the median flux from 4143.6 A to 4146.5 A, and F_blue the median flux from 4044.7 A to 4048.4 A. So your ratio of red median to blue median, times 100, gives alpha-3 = 86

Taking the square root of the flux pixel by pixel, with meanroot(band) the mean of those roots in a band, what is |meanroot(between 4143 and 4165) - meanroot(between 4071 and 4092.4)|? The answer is 0.16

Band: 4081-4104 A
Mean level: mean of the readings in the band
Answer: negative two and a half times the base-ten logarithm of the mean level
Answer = -2.37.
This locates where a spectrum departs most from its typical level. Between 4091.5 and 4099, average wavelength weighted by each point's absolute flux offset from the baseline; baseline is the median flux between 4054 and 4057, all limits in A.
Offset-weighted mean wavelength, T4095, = 4096.5 A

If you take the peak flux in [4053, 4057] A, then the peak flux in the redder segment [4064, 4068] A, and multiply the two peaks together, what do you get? 81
